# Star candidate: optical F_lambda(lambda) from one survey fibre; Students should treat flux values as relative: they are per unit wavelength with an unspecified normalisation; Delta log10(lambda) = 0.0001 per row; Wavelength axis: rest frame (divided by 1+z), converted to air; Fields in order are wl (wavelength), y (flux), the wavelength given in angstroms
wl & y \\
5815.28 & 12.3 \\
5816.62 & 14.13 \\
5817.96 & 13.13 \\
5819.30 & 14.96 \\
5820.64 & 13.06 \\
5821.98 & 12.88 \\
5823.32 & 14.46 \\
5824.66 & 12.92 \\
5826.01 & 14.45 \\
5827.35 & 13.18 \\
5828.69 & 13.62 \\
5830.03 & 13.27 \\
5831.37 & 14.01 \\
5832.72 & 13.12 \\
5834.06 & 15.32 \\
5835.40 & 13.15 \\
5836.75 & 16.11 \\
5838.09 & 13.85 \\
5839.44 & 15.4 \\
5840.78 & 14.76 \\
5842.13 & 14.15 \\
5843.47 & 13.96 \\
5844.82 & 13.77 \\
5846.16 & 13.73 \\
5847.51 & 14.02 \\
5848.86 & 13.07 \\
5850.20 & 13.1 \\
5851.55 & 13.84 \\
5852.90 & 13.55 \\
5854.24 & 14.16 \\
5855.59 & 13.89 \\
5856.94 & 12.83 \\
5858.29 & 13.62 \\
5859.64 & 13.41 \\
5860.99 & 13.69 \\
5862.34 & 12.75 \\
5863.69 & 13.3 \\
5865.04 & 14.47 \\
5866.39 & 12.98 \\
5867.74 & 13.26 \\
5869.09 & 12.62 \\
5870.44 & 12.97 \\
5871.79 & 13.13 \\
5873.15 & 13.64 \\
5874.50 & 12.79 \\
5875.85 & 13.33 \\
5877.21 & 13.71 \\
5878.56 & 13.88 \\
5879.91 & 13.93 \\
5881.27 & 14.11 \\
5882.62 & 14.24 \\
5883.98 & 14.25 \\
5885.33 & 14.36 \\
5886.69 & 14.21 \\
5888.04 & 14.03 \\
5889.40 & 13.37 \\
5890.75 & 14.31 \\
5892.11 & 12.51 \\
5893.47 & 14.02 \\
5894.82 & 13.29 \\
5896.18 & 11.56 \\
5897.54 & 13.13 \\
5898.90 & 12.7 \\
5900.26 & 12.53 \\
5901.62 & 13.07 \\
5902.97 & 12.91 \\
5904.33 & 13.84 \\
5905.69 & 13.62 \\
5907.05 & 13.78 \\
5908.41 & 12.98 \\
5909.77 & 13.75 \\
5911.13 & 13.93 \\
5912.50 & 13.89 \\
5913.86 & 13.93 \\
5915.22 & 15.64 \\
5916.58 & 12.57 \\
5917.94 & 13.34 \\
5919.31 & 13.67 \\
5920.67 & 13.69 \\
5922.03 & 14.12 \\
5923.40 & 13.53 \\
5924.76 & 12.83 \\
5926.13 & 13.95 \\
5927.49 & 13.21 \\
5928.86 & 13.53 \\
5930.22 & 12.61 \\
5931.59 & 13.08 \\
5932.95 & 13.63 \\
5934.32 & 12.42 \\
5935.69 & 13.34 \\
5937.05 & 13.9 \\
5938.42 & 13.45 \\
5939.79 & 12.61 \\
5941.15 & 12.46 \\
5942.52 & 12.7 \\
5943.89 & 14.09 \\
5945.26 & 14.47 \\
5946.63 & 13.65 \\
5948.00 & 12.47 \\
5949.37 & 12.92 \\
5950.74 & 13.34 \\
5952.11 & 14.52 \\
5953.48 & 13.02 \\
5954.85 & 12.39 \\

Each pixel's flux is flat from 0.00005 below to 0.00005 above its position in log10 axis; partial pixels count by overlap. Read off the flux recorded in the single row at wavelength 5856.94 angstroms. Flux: 12.83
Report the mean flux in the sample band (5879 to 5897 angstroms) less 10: 3.7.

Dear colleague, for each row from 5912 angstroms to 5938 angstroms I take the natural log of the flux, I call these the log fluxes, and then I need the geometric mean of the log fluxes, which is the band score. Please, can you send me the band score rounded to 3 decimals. 2.602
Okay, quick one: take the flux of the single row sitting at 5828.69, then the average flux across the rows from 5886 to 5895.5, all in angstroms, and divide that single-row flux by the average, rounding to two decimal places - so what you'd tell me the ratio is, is 1.00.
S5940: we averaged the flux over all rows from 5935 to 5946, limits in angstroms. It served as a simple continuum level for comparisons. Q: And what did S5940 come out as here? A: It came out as 13.4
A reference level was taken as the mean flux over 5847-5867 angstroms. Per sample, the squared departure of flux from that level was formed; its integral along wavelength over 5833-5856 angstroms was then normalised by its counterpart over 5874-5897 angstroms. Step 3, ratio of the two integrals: 1.8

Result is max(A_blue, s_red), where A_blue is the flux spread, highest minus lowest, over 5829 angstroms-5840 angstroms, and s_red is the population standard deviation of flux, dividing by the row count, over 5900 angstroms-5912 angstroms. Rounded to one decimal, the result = 3.0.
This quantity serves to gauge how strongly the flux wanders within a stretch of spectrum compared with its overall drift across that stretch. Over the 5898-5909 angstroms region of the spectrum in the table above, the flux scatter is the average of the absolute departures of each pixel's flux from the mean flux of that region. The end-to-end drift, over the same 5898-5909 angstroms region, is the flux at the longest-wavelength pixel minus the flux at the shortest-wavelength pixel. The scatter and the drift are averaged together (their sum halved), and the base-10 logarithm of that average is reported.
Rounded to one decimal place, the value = -0.5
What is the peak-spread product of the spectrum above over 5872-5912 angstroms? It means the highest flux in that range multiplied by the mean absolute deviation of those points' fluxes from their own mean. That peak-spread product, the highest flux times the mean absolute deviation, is 7.9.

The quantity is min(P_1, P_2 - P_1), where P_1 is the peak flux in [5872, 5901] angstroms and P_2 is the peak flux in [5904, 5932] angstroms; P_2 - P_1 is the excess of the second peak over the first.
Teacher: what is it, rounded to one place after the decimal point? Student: 1.3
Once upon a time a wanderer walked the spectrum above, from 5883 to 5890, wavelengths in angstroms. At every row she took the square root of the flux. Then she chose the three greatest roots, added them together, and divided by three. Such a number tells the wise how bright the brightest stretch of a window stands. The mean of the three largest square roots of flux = 3.78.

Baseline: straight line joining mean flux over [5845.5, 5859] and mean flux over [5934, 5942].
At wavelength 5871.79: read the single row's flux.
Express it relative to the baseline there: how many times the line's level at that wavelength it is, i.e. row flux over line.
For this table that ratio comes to 0.98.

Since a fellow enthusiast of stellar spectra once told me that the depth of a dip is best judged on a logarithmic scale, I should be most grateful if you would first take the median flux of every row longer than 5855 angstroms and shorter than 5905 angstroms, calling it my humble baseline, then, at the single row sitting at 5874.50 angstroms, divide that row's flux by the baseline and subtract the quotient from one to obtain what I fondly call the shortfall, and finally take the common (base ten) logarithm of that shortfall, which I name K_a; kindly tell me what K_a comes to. -1.36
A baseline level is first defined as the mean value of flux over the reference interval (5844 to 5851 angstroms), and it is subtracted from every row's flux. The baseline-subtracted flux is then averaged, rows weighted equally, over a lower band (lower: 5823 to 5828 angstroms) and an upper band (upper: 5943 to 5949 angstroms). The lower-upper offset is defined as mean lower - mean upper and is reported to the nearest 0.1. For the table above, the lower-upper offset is 0.1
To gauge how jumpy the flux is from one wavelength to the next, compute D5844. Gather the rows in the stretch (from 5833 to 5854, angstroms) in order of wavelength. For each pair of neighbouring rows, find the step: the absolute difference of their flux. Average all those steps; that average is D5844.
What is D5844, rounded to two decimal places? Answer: 0.92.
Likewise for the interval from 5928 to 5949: 0.72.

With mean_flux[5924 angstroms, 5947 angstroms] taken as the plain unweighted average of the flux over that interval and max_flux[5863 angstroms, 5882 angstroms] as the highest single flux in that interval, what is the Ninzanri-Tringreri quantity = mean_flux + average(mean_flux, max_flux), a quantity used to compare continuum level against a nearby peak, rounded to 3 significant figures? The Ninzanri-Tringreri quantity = 27.2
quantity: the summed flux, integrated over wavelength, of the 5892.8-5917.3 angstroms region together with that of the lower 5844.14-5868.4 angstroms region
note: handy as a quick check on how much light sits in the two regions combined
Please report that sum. 656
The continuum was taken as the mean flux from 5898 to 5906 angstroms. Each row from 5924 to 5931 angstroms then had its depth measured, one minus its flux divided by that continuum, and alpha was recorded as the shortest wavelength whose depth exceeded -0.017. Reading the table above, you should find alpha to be 5924.76 angstroms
